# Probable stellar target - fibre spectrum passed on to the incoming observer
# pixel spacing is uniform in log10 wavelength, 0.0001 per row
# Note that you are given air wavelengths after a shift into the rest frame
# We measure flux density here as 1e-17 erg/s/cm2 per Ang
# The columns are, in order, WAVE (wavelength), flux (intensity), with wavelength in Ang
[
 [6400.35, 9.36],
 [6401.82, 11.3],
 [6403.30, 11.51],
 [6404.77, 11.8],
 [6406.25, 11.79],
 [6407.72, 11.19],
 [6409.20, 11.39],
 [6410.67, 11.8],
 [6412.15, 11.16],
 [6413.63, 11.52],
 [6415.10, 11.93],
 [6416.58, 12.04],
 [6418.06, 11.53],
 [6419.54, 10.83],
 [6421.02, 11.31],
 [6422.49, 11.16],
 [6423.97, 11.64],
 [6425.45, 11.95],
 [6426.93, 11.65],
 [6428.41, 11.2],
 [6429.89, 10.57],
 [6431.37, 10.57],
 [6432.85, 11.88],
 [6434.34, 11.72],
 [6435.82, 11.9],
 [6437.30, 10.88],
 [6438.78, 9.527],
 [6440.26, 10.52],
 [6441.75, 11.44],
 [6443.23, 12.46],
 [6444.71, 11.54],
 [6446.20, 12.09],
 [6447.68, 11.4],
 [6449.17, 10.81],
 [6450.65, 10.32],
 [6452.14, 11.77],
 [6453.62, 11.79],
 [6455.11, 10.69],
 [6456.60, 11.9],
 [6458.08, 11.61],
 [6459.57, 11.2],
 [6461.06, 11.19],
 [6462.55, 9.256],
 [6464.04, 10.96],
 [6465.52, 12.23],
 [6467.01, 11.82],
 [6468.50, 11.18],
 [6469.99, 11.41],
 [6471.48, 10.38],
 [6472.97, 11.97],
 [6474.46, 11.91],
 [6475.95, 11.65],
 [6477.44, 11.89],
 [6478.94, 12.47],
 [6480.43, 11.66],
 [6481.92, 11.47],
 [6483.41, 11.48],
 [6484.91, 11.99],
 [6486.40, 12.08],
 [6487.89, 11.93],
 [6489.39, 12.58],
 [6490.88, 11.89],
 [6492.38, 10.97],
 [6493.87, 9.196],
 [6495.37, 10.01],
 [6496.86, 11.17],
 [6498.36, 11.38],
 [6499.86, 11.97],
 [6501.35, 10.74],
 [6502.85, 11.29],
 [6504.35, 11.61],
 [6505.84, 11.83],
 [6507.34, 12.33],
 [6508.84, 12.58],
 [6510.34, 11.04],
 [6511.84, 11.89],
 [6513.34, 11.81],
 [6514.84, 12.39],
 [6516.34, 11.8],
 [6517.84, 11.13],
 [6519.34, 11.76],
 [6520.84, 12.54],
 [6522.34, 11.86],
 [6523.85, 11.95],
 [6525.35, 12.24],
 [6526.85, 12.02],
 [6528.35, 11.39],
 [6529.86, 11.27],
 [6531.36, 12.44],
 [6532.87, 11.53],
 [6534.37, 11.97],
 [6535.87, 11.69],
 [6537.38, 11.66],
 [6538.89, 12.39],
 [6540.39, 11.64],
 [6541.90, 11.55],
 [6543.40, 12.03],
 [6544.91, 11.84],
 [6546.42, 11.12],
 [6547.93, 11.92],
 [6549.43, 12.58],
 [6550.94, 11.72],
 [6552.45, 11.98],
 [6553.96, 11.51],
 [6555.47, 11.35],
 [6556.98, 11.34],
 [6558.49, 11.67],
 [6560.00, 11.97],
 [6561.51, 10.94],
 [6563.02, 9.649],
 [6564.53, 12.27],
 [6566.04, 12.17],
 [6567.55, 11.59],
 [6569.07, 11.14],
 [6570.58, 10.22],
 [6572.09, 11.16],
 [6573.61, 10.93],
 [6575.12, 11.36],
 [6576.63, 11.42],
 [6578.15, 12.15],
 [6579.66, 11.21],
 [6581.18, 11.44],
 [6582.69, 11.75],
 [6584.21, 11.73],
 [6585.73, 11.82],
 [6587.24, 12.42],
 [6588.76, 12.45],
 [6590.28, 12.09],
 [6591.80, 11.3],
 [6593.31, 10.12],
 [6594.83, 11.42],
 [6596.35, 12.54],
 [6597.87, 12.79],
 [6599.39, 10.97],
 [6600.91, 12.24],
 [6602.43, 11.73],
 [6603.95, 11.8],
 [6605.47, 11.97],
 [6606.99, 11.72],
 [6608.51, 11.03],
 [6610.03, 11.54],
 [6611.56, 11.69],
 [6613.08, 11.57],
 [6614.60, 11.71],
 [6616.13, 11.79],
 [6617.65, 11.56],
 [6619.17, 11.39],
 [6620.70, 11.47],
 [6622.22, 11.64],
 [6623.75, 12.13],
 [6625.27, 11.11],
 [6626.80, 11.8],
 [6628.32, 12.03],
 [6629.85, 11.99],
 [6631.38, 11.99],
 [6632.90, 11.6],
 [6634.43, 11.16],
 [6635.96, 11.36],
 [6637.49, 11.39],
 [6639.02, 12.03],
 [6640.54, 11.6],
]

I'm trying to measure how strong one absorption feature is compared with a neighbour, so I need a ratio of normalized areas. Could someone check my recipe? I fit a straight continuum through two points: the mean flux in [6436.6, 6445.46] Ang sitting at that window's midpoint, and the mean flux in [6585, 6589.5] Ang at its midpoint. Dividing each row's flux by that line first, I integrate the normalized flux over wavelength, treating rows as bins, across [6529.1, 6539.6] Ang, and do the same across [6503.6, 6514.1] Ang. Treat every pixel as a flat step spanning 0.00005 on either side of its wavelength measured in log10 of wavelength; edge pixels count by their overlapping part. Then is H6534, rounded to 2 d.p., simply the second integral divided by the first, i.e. 1.02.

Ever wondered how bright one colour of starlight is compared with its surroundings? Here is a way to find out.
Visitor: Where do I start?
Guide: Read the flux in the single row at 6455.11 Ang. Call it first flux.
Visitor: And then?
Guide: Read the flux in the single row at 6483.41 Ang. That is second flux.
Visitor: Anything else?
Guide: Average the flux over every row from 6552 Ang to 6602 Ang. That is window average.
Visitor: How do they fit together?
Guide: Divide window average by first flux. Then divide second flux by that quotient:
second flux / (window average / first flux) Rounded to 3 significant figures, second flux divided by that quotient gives 10.6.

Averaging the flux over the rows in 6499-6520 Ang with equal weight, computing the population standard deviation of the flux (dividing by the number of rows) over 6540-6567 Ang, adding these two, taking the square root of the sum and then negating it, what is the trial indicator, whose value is -3.51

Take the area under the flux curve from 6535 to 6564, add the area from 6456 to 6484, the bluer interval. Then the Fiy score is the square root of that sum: 25.6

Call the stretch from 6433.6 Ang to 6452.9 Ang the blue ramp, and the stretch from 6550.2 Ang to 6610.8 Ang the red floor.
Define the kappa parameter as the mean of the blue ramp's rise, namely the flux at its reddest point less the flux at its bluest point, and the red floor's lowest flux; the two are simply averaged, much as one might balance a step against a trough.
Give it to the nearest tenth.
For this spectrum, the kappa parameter 4.8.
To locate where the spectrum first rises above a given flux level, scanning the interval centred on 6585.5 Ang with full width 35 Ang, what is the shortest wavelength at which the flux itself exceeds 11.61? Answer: 6578.15 Ang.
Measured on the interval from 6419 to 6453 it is 6423.97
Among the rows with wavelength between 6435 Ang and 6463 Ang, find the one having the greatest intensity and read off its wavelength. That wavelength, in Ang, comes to 6443.23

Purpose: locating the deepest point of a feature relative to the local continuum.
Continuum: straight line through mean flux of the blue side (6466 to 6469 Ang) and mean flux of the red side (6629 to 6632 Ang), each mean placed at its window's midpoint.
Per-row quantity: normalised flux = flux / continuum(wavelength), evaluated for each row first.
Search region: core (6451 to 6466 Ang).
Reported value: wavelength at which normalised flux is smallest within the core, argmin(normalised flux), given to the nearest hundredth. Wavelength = 6462.55 Ang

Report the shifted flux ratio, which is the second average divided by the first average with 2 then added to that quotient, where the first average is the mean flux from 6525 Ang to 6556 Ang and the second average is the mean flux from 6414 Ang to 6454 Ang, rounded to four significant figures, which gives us 2.962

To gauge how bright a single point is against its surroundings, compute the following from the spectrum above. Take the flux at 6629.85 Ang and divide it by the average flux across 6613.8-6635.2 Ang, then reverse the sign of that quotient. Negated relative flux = -1.03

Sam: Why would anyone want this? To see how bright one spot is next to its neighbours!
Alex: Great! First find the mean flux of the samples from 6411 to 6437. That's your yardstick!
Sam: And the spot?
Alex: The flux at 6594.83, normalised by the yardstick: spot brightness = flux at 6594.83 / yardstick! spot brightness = 0.998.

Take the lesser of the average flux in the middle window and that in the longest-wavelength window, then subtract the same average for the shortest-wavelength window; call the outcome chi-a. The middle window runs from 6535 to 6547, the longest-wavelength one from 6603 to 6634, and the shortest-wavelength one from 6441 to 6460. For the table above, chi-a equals 0.21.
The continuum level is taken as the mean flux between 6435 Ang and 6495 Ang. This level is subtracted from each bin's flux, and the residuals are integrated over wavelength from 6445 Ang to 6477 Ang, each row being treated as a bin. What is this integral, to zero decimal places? -2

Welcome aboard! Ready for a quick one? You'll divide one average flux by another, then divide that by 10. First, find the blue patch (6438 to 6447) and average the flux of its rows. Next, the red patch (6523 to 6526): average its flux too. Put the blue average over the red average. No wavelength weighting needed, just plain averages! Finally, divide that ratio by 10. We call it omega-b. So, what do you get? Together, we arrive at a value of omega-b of 0.093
